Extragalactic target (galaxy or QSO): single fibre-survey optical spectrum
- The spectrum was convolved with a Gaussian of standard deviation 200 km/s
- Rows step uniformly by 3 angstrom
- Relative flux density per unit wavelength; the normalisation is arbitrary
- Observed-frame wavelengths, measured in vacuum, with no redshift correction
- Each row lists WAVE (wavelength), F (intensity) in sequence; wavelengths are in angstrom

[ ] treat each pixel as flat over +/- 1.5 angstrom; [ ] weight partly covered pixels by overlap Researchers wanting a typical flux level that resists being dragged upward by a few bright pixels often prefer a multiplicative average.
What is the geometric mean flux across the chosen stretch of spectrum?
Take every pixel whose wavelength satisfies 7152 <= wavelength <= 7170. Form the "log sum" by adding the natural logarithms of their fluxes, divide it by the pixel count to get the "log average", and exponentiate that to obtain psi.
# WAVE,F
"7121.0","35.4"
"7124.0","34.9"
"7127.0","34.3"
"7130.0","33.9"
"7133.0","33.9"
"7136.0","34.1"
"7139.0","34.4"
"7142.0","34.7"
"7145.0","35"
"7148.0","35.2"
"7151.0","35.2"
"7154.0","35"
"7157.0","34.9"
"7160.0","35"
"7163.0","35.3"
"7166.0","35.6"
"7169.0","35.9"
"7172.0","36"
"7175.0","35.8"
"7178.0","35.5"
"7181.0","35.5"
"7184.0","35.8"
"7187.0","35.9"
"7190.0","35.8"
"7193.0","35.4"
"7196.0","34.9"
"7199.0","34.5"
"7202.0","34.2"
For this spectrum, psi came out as 35.3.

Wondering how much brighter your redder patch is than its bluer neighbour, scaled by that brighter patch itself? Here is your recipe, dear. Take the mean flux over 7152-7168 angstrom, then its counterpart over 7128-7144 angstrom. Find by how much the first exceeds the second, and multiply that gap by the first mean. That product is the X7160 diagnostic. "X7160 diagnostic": 34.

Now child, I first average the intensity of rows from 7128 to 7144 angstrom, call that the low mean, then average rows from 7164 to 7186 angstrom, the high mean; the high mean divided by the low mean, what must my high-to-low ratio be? 1.04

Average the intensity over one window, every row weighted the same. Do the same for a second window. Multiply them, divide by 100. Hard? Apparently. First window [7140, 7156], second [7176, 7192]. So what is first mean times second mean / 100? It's 12.5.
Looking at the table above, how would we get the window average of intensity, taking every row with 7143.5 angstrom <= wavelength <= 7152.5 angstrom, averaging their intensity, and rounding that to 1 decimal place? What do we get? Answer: 35.1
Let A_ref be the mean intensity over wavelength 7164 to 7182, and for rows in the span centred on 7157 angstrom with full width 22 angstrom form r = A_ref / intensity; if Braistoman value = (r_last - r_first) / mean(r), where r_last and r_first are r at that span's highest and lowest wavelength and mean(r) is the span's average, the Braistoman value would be -0.011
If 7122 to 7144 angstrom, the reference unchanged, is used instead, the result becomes 0.006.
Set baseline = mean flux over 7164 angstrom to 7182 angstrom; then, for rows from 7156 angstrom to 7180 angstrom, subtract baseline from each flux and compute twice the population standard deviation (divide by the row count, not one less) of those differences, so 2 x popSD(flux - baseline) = 0.8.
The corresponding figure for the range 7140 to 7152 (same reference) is 0.4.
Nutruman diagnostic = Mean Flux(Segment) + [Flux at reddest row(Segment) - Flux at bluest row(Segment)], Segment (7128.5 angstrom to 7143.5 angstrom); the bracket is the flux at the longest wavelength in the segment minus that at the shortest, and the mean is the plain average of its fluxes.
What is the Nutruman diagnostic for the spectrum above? 35.0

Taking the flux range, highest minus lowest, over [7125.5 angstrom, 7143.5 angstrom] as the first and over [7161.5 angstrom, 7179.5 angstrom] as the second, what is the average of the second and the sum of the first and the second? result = 1.1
